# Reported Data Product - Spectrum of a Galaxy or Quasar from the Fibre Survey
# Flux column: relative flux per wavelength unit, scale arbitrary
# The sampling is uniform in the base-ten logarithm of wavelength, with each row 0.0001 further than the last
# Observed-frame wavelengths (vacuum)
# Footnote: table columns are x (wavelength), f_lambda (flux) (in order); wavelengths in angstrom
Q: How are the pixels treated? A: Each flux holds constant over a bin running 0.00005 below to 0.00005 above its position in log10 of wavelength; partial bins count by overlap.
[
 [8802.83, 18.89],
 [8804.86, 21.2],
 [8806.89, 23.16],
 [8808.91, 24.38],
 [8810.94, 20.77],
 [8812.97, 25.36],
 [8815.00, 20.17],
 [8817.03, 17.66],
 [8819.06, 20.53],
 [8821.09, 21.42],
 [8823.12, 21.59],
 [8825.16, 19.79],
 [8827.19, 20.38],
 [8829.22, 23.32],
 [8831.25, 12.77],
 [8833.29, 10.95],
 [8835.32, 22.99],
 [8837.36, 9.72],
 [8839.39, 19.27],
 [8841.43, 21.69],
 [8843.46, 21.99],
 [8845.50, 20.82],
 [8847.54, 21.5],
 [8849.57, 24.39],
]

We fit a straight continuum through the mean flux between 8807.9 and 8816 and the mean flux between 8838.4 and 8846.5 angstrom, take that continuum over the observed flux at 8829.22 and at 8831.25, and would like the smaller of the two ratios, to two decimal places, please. 0.93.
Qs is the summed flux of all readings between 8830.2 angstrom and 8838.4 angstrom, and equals 56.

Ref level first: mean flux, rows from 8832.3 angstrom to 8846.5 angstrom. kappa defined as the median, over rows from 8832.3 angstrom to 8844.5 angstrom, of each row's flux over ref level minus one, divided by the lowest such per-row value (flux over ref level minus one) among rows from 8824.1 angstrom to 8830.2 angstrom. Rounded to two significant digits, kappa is 1.4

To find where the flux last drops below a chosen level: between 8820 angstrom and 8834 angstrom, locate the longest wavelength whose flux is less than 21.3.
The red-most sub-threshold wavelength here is 8833.29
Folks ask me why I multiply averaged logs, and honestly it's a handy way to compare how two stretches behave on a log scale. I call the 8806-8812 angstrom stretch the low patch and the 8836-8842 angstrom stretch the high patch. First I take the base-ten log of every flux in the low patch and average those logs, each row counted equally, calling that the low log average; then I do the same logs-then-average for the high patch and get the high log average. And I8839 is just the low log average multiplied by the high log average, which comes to 1.63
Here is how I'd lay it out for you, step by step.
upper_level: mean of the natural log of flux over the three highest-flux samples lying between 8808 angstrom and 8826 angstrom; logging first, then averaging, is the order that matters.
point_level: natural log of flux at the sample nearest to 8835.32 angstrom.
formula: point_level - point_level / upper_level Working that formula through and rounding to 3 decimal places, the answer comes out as 2.145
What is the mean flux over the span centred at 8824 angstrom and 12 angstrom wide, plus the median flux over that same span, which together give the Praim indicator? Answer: 42.1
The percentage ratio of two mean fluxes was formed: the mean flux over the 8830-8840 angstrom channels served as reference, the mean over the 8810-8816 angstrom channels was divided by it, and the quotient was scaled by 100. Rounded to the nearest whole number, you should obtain 146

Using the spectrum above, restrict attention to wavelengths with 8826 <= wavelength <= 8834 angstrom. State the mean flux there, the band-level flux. 17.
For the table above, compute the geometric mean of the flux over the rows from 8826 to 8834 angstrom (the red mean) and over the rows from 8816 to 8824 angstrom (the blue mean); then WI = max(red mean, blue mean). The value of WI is 20.2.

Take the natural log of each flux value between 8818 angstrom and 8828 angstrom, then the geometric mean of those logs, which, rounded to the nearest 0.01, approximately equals 3.03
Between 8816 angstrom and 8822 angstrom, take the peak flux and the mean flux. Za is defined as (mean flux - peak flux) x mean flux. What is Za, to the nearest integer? -31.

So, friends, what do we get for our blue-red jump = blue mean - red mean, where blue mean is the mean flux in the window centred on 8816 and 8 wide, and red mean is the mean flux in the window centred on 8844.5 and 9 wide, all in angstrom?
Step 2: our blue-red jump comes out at -0.6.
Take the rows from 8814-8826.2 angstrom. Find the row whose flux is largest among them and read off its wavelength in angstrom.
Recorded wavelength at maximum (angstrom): 8823.12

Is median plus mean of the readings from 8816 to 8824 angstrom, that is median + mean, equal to 41.3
